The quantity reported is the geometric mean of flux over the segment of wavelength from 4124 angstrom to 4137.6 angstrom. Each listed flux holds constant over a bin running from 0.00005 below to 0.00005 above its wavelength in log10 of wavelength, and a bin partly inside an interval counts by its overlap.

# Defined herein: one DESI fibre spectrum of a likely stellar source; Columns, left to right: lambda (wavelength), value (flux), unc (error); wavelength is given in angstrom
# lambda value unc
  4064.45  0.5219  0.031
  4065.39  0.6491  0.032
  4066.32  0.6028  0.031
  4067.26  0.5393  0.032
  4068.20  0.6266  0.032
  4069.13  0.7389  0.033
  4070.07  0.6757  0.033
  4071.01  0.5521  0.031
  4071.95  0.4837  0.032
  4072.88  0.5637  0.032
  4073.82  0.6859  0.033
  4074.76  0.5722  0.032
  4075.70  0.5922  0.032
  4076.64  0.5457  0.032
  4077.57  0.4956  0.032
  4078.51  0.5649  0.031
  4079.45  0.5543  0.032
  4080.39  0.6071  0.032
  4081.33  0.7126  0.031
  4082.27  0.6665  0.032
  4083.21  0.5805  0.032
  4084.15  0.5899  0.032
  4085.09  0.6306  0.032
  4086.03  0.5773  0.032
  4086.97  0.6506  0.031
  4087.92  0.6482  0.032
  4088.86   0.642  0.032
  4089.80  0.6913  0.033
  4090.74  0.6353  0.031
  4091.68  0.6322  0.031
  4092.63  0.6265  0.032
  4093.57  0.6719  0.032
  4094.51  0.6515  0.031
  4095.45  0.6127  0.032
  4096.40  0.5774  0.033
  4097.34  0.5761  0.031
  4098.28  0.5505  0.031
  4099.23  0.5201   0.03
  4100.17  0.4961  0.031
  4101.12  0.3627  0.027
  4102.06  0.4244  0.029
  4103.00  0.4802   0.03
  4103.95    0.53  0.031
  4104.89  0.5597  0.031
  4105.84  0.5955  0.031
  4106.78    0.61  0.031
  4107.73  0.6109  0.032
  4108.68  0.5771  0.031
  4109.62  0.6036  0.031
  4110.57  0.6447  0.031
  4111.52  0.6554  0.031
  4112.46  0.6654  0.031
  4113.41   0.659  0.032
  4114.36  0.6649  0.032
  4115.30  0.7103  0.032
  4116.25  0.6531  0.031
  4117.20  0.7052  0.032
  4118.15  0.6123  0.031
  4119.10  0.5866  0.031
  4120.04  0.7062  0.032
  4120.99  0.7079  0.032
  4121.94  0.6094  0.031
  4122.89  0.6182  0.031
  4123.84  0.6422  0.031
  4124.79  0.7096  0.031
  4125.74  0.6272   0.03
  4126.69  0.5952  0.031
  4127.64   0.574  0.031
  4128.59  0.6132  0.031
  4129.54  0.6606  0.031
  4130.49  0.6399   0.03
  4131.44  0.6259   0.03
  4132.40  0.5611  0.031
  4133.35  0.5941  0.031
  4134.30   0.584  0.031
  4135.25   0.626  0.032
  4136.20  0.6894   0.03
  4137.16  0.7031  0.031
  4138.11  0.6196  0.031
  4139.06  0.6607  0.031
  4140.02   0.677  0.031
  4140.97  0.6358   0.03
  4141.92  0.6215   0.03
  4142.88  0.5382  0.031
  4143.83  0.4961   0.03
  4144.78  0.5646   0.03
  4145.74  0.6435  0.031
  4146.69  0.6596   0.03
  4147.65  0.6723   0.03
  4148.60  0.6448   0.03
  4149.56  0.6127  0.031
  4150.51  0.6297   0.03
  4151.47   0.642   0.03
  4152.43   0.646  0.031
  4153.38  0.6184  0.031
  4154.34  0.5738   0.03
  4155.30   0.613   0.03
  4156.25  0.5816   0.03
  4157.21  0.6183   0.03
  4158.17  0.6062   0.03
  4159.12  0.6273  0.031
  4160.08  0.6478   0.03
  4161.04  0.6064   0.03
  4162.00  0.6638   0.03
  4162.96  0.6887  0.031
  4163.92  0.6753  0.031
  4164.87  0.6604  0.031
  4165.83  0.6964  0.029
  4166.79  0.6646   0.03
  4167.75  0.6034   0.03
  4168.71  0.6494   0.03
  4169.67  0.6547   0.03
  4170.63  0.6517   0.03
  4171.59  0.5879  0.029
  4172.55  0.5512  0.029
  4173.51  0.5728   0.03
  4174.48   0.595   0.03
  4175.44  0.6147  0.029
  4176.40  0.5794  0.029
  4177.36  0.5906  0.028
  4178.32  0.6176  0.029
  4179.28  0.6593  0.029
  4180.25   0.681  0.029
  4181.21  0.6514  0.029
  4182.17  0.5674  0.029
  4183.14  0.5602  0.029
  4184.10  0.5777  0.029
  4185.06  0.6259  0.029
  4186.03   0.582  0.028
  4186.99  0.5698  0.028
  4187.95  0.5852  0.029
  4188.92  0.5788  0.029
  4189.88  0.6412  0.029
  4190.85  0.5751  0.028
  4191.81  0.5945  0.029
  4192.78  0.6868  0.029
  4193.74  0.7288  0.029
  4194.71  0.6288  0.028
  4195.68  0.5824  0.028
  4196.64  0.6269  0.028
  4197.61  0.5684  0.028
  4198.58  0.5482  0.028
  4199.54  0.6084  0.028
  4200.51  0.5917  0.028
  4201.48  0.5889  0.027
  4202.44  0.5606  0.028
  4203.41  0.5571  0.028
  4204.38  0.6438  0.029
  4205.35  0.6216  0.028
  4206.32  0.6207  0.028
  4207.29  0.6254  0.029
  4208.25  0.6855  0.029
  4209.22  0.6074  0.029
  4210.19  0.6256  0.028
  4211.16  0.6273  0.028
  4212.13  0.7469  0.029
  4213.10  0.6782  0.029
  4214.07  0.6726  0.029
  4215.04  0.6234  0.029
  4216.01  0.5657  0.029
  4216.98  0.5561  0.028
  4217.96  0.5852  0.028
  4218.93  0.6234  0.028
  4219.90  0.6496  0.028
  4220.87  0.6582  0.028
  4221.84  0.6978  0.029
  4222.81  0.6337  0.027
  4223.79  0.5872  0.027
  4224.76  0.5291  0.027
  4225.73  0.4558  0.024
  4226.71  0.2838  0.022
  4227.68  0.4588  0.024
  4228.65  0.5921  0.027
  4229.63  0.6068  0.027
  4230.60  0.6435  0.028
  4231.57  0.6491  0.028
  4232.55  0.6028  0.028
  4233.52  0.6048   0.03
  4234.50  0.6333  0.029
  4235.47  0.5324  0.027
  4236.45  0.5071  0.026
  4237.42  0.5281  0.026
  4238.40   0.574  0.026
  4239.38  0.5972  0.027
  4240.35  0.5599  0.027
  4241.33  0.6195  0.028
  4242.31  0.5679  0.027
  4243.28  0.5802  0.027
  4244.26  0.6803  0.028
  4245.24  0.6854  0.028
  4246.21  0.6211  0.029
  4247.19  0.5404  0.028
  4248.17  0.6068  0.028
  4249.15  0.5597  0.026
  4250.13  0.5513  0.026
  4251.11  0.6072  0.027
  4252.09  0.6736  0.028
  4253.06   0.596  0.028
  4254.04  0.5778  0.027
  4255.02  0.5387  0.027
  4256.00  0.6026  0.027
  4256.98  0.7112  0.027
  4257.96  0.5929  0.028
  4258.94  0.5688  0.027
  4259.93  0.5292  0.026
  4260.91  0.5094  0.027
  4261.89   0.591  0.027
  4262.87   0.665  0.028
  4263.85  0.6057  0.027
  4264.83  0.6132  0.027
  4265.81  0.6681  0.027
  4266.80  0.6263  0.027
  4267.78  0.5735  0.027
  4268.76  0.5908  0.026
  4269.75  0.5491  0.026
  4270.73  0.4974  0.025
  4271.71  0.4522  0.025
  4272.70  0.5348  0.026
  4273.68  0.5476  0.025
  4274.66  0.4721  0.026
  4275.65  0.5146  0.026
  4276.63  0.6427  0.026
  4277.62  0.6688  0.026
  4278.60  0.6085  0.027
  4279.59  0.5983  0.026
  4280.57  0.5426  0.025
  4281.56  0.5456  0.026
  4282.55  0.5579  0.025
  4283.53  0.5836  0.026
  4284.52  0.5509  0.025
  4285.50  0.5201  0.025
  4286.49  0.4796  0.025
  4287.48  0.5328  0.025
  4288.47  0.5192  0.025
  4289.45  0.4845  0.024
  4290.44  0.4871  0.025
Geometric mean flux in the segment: 0.627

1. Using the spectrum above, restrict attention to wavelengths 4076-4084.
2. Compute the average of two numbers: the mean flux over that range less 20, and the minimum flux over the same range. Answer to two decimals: -9.46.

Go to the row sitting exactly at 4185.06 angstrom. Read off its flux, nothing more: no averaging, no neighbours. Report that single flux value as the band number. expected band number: 0.6259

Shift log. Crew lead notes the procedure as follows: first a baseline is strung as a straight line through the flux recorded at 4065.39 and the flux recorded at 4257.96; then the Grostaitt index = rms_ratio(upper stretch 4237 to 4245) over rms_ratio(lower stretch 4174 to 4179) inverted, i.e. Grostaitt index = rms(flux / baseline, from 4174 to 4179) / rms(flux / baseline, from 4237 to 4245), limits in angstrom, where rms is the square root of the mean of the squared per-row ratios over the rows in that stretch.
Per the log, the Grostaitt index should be 0.99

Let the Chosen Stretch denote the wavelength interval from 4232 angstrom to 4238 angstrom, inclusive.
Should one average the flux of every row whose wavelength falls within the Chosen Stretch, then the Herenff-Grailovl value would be 0.57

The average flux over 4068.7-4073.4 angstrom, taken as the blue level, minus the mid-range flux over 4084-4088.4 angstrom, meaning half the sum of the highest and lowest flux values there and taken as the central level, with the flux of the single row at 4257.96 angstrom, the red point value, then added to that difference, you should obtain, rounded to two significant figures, 0.58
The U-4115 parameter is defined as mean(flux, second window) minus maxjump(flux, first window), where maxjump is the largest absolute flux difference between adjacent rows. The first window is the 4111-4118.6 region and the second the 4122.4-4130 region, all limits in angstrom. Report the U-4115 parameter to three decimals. 0.537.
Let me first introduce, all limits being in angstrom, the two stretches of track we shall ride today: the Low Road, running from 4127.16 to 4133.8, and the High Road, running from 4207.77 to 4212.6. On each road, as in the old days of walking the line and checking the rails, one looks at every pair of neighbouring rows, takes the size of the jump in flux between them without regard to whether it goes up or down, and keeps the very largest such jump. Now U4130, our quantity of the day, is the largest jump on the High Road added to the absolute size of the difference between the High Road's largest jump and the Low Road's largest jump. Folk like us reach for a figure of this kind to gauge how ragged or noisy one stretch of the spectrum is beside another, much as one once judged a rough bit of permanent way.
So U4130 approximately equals 0.174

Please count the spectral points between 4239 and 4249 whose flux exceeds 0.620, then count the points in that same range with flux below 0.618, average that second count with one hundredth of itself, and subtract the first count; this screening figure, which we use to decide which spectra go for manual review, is 0.0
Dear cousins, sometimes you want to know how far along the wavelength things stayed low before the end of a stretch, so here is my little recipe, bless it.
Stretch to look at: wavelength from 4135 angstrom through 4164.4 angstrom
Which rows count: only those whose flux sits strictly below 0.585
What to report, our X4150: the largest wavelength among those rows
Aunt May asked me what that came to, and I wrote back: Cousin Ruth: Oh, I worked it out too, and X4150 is 4156.25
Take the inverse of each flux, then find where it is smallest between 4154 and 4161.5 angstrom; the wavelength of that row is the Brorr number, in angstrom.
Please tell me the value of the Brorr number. 4160.08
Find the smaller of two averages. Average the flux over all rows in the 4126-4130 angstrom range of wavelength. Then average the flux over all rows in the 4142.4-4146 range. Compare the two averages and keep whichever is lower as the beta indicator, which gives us 0.56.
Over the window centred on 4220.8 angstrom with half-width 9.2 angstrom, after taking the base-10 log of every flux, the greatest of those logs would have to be -0.127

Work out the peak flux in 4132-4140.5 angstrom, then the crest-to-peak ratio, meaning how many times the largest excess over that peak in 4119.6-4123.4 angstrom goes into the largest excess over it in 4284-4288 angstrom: -31.7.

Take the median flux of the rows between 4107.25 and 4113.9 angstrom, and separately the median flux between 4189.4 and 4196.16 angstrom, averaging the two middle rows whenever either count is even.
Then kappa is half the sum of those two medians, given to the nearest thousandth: 0.637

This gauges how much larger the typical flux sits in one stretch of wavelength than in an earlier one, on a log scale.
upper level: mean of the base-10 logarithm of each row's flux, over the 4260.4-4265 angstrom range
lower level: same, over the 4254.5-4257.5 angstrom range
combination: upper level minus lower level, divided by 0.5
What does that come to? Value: -0.03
